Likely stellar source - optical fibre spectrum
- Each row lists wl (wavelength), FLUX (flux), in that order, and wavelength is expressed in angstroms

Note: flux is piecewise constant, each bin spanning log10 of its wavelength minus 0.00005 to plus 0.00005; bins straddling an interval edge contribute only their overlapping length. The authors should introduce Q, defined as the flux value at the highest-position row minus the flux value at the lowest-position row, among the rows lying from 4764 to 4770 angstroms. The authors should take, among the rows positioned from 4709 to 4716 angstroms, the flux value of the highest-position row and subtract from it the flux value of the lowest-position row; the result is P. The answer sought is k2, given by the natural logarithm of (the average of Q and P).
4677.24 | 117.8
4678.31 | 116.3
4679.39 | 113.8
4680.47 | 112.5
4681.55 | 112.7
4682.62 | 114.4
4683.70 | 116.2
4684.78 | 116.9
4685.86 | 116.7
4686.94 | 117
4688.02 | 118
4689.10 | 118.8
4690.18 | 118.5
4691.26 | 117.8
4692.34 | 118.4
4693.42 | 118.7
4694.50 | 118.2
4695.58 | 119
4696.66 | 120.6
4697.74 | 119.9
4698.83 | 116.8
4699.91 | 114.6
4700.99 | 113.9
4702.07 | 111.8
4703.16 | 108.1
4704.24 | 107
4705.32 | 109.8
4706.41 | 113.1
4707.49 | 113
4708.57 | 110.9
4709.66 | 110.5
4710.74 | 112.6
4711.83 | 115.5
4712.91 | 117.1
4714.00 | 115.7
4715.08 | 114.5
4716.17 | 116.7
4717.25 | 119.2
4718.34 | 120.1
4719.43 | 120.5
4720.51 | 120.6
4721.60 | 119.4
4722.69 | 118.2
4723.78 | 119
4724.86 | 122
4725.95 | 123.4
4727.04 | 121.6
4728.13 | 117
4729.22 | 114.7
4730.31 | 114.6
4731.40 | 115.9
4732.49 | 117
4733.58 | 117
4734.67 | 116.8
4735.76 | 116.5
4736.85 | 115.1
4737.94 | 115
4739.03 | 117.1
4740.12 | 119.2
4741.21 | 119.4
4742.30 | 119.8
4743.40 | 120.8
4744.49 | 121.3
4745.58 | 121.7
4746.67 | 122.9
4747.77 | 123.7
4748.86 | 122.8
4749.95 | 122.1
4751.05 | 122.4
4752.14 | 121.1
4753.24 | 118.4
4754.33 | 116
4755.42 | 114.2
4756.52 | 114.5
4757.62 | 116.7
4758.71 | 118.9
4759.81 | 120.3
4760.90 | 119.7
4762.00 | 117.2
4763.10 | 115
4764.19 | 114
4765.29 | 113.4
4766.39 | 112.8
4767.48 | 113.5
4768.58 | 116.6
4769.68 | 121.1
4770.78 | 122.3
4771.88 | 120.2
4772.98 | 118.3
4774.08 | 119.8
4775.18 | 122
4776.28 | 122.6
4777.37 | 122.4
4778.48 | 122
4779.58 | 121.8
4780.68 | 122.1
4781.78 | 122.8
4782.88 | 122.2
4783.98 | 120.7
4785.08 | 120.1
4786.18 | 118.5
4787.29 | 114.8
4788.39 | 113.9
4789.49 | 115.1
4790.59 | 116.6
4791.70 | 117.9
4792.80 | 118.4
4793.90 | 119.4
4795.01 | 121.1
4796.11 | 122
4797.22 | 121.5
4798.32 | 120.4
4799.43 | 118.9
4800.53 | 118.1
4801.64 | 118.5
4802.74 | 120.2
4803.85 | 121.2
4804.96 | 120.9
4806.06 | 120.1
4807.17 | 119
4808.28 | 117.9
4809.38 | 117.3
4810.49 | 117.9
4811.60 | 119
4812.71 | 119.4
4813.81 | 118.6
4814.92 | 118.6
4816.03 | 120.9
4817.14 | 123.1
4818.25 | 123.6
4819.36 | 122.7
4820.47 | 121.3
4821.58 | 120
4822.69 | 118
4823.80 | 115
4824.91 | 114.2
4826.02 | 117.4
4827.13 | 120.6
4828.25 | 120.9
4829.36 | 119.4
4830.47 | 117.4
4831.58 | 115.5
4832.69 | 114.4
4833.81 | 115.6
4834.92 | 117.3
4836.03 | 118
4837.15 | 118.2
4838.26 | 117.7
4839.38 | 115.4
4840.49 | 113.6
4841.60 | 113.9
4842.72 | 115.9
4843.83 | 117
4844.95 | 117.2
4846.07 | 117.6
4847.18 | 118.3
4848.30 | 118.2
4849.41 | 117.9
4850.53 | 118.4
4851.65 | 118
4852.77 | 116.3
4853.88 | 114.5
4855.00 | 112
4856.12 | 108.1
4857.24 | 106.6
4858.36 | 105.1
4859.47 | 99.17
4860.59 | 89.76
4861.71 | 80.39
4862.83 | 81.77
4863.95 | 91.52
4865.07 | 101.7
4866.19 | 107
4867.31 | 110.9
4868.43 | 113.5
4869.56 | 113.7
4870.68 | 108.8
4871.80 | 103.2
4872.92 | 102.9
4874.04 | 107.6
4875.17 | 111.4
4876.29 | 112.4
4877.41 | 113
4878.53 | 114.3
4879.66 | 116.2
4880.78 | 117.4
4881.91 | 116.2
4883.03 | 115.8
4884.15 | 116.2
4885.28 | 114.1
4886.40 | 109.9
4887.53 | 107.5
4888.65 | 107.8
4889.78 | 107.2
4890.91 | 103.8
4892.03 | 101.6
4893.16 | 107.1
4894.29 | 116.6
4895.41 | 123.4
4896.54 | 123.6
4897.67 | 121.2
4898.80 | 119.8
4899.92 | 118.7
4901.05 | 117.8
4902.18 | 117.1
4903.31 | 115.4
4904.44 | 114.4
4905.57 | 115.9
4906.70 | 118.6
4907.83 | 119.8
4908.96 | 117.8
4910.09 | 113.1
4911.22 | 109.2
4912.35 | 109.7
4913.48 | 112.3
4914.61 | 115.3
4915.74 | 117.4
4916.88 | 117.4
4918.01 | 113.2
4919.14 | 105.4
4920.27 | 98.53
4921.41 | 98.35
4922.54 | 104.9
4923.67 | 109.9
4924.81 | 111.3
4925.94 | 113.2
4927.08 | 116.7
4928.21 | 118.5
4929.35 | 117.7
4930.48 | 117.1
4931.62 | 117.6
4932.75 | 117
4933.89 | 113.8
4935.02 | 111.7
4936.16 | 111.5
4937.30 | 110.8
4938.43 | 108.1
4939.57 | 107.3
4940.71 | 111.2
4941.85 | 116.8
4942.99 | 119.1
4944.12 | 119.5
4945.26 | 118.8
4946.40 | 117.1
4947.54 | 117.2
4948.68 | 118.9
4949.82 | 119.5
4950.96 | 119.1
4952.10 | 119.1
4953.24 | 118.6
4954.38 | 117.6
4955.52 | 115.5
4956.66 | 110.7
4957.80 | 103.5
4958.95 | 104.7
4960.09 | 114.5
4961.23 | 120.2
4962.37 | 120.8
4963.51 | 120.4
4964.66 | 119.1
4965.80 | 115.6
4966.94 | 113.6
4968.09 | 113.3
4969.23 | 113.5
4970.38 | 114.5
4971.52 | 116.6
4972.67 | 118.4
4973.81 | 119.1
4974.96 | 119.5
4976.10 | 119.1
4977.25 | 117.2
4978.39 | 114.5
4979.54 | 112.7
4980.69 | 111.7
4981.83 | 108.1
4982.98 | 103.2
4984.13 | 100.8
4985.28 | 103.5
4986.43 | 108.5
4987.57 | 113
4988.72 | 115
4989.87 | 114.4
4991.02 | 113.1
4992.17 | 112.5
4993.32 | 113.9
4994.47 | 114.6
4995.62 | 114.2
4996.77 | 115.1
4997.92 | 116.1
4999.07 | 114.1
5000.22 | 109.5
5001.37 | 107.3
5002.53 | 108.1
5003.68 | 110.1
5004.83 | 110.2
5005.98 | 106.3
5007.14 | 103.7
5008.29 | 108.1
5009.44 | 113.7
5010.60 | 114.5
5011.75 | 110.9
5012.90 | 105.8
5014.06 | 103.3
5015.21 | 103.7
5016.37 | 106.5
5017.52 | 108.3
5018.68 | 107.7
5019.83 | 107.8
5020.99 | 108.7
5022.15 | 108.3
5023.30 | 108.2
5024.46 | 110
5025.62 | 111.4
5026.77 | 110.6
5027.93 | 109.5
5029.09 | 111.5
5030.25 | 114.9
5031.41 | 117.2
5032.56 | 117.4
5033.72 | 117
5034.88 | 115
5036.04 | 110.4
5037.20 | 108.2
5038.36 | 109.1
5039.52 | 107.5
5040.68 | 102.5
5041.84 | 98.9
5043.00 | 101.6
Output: 1.7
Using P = 4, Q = 7.1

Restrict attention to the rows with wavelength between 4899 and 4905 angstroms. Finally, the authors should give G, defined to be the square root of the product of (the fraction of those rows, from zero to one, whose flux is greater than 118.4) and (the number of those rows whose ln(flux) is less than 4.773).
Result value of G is 0.9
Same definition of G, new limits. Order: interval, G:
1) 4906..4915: 1.2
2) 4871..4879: 0.0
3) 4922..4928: 0.0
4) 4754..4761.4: 1.3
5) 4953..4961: 0.9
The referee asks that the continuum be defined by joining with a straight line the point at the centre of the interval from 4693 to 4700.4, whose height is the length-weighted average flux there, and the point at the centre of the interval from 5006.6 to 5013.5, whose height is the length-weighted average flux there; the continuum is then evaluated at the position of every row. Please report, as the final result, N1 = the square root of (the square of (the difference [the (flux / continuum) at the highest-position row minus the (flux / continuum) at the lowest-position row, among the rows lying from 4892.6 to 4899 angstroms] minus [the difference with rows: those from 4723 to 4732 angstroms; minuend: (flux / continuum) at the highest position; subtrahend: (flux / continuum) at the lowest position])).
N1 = 0.139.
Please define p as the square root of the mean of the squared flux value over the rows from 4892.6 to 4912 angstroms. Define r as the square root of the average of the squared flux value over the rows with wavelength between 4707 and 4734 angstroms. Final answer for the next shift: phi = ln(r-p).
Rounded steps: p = 117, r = 117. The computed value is -4.8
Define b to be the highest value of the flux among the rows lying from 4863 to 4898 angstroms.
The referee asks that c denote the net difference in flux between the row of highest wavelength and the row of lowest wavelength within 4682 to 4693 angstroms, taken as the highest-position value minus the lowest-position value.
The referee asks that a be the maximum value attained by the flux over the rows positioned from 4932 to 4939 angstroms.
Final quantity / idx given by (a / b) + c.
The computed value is 4.9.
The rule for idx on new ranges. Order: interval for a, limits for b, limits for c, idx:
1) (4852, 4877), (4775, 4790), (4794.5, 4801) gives -2.1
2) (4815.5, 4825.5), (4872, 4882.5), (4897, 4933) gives -3.1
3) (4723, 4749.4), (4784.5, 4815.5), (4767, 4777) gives 10.1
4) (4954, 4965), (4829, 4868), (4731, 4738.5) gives 0.1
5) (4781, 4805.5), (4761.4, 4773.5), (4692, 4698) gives 2.5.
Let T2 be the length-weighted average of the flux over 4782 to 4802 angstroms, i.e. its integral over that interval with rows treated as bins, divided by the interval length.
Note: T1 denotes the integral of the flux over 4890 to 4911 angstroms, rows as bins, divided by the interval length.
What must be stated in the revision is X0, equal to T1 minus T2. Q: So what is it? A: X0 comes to -3.2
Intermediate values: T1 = 116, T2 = 119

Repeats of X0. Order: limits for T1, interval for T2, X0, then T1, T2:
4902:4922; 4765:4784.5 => -7.3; 113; 120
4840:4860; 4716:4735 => -4.8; 114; 119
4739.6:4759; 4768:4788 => -0.7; 120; 120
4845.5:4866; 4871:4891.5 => -4.5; 106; 111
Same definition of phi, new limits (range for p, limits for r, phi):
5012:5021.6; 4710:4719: 2.3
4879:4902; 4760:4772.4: 1.0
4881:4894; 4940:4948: 2.0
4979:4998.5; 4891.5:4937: 1.0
